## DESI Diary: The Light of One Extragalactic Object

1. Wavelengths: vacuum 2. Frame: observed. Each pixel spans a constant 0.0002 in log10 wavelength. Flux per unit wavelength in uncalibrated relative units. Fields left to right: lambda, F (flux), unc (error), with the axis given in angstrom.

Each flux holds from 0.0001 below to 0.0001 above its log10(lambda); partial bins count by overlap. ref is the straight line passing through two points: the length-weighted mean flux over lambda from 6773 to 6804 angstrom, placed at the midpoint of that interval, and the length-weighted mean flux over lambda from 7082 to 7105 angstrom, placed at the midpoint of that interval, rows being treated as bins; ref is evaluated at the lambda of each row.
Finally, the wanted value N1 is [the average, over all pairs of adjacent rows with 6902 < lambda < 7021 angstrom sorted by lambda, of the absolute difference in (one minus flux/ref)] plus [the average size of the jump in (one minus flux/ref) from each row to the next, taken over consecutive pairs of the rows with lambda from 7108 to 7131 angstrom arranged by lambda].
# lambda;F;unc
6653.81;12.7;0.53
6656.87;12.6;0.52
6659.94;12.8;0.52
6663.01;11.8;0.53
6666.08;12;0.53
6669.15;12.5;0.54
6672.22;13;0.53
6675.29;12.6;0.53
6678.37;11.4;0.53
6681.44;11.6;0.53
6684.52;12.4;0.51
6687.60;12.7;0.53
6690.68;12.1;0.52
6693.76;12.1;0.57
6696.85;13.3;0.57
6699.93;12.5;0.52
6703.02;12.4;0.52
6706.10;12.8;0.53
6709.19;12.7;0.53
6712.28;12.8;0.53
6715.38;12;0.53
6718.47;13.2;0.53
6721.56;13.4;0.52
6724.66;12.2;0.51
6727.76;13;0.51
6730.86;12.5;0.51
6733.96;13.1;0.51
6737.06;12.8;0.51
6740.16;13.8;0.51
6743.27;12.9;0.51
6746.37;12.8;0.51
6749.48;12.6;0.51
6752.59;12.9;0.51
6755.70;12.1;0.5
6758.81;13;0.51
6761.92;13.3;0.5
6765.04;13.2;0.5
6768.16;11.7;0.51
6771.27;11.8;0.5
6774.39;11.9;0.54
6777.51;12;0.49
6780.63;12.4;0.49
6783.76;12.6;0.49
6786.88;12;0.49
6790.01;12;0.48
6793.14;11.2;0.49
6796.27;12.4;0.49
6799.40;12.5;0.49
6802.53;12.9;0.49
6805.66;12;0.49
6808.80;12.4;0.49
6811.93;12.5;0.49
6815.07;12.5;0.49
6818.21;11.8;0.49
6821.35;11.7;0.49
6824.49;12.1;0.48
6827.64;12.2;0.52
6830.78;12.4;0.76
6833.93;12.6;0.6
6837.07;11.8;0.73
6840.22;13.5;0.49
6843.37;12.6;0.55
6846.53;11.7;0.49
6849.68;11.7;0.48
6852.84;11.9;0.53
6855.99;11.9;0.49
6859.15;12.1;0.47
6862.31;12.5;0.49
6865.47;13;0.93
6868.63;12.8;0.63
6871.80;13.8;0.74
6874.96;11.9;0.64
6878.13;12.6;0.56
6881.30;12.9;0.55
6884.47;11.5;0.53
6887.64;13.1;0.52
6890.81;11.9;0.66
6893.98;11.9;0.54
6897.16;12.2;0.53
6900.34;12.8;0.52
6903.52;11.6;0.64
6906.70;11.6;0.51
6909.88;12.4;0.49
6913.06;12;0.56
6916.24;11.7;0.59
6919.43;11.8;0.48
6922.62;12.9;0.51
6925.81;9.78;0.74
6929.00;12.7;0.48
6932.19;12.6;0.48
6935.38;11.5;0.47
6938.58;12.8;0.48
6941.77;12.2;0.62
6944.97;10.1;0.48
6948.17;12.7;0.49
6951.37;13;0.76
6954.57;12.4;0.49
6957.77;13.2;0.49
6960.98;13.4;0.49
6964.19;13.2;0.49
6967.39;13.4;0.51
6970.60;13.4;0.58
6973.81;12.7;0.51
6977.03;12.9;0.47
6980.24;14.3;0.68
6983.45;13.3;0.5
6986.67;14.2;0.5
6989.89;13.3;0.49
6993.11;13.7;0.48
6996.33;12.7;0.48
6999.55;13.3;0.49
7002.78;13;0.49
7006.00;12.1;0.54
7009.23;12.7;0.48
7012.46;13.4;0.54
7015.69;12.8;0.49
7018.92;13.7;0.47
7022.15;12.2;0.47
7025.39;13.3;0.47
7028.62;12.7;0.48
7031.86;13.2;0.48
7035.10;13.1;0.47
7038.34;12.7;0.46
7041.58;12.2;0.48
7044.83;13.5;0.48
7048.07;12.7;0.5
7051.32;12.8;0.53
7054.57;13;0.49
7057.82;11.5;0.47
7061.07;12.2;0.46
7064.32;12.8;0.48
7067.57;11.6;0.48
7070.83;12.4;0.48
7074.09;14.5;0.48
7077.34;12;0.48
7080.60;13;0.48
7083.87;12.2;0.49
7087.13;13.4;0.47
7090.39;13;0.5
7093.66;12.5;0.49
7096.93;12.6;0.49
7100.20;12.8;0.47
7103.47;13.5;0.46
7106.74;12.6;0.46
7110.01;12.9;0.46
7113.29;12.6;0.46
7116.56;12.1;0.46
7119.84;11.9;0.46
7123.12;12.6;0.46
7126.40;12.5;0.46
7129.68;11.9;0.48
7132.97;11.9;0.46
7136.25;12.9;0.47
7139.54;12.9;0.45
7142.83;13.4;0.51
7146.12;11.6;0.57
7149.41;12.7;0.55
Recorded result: 0.10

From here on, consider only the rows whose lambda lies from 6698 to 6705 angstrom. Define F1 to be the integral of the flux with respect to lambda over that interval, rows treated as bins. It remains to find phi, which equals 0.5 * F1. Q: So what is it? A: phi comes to 43.9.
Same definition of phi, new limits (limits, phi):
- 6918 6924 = 37.0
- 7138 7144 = 39.4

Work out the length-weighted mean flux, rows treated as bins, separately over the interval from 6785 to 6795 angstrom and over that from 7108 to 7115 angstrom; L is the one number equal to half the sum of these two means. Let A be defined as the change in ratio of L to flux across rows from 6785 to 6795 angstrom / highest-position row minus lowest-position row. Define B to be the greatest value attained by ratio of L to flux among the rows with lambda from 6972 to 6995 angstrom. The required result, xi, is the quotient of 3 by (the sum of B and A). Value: 2.9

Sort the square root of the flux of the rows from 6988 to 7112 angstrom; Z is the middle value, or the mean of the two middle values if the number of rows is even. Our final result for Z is 3.58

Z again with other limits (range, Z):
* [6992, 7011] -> 3.58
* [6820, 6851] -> 3.49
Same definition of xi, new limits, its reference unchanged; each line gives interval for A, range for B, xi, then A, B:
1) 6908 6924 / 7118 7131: 3.0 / -0.04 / 1.03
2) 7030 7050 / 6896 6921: 2.7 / 0.04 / 1.06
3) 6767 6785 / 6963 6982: 3.4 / -0.07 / 0.97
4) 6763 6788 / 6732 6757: 2.7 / 0.09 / 1.01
